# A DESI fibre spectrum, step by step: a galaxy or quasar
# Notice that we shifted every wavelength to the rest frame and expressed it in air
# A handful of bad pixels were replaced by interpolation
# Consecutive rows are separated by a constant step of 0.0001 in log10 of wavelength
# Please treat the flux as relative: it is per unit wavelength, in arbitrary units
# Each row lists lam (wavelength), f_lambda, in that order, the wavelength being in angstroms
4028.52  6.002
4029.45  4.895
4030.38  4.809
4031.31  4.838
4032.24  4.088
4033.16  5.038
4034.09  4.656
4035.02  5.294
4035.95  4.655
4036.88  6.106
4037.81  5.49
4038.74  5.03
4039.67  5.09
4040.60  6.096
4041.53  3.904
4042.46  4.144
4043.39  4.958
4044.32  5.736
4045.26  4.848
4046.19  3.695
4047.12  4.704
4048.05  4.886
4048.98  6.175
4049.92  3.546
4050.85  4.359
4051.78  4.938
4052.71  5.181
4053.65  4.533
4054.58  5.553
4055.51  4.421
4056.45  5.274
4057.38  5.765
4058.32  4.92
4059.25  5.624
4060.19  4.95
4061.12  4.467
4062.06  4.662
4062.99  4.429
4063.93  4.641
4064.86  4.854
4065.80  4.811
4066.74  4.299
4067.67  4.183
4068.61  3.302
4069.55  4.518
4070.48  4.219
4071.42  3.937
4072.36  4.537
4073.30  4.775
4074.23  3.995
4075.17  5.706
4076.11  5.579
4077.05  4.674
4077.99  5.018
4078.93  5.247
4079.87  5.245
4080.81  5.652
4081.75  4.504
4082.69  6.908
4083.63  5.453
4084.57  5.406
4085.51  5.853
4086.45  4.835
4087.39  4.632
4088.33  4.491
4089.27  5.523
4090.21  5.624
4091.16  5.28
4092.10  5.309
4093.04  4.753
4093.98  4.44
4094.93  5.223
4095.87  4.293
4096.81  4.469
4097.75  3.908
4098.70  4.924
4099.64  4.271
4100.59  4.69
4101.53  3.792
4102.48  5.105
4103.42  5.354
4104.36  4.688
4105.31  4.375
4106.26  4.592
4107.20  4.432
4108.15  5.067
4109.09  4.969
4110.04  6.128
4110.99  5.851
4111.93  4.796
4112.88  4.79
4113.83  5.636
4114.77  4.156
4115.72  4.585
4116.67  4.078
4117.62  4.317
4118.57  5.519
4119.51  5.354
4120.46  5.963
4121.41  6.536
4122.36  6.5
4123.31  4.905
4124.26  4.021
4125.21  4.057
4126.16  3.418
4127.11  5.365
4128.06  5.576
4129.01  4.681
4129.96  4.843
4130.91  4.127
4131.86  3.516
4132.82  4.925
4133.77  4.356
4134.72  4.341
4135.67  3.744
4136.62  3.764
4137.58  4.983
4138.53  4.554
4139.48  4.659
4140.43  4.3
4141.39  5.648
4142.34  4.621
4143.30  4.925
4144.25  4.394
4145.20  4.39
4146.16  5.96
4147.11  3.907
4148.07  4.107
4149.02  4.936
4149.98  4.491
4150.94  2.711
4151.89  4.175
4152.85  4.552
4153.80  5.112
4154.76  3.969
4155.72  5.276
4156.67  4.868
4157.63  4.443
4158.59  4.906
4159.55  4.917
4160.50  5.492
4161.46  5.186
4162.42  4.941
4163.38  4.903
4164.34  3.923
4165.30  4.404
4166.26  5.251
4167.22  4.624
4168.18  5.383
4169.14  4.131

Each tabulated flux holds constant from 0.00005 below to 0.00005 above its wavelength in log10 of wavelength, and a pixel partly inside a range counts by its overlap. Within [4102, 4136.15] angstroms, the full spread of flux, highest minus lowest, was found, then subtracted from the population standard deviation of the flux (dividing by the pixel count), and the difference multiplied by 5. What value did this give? -12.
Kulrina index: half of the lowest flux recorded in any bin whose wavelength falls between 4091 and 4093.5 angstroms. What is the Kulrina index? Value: 2.4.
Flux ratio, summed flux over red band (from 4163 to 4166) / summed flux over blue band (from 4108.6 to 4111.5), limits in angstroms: 0.78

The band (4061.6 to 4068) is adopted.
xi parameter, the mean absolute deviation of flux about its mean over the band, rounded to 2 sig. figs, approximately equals 0.21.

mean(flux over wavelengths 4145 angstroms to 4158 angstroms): 4.49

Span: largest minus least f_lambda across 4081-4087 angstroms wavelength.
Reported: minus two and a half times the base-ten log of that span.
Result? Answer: -1.0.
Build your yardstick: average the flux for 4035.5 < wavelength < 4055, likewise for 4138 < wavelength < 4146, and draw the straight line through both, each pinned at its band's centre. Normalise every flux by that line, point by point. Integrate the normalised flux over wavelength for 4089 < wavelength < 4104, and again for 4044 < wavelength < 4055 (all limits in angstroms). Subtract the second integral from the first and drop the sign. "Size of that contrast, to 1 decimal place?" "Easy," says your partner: 4.1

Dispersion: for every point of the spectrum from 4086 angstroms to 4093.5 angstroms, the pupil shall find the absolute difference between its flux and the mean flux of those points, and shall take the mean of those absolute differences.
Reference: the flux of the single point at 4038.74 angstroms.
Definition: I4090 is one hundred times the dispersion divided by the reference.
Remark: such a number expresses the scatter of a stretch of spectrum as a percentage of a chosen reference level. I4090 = 7.5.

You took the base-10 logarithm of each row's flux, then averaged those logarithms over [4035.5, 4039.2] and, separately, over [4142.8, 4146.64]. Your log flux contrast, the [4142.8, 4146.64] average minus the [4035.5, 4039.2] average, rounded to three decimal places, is -0.035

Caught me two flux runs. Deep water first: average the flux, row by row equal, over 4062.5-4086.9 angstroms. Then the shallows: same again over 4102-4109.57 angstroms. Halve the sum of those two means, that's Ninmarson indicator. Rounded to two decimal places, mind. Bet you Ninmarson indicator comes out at 4.85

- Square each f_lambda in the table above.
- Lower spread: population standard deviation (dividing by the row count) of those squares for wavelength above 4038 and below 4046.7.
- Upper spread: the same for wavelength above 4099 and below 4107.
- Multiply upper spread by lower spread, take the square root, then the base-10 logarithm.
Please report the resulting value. 0.744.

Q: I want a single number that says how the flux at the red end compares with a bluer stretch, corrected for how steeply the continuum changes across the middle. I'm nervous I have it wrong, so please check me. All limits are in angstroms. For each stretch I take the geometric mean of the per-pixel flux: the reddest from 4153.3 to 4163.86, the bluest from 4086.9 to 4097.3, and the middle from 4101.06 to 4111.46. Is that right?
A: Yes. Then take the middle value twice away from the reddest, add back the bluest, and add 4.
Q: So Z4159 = 4.0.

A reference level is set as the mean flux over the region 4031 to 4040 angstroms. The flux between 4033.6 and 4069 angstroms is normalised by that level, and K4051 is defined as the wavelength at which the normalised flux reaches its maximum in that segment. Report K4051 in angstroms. 4048.98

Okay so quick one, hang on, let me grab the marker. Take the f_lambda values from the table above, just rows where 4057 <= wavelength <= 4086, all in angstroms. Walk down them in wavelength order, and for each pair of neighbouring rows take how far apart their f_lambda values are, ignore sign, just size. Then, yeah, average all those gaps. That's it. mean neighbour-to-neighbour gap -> 0.59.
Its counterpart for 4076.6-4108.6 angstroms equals 0.58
